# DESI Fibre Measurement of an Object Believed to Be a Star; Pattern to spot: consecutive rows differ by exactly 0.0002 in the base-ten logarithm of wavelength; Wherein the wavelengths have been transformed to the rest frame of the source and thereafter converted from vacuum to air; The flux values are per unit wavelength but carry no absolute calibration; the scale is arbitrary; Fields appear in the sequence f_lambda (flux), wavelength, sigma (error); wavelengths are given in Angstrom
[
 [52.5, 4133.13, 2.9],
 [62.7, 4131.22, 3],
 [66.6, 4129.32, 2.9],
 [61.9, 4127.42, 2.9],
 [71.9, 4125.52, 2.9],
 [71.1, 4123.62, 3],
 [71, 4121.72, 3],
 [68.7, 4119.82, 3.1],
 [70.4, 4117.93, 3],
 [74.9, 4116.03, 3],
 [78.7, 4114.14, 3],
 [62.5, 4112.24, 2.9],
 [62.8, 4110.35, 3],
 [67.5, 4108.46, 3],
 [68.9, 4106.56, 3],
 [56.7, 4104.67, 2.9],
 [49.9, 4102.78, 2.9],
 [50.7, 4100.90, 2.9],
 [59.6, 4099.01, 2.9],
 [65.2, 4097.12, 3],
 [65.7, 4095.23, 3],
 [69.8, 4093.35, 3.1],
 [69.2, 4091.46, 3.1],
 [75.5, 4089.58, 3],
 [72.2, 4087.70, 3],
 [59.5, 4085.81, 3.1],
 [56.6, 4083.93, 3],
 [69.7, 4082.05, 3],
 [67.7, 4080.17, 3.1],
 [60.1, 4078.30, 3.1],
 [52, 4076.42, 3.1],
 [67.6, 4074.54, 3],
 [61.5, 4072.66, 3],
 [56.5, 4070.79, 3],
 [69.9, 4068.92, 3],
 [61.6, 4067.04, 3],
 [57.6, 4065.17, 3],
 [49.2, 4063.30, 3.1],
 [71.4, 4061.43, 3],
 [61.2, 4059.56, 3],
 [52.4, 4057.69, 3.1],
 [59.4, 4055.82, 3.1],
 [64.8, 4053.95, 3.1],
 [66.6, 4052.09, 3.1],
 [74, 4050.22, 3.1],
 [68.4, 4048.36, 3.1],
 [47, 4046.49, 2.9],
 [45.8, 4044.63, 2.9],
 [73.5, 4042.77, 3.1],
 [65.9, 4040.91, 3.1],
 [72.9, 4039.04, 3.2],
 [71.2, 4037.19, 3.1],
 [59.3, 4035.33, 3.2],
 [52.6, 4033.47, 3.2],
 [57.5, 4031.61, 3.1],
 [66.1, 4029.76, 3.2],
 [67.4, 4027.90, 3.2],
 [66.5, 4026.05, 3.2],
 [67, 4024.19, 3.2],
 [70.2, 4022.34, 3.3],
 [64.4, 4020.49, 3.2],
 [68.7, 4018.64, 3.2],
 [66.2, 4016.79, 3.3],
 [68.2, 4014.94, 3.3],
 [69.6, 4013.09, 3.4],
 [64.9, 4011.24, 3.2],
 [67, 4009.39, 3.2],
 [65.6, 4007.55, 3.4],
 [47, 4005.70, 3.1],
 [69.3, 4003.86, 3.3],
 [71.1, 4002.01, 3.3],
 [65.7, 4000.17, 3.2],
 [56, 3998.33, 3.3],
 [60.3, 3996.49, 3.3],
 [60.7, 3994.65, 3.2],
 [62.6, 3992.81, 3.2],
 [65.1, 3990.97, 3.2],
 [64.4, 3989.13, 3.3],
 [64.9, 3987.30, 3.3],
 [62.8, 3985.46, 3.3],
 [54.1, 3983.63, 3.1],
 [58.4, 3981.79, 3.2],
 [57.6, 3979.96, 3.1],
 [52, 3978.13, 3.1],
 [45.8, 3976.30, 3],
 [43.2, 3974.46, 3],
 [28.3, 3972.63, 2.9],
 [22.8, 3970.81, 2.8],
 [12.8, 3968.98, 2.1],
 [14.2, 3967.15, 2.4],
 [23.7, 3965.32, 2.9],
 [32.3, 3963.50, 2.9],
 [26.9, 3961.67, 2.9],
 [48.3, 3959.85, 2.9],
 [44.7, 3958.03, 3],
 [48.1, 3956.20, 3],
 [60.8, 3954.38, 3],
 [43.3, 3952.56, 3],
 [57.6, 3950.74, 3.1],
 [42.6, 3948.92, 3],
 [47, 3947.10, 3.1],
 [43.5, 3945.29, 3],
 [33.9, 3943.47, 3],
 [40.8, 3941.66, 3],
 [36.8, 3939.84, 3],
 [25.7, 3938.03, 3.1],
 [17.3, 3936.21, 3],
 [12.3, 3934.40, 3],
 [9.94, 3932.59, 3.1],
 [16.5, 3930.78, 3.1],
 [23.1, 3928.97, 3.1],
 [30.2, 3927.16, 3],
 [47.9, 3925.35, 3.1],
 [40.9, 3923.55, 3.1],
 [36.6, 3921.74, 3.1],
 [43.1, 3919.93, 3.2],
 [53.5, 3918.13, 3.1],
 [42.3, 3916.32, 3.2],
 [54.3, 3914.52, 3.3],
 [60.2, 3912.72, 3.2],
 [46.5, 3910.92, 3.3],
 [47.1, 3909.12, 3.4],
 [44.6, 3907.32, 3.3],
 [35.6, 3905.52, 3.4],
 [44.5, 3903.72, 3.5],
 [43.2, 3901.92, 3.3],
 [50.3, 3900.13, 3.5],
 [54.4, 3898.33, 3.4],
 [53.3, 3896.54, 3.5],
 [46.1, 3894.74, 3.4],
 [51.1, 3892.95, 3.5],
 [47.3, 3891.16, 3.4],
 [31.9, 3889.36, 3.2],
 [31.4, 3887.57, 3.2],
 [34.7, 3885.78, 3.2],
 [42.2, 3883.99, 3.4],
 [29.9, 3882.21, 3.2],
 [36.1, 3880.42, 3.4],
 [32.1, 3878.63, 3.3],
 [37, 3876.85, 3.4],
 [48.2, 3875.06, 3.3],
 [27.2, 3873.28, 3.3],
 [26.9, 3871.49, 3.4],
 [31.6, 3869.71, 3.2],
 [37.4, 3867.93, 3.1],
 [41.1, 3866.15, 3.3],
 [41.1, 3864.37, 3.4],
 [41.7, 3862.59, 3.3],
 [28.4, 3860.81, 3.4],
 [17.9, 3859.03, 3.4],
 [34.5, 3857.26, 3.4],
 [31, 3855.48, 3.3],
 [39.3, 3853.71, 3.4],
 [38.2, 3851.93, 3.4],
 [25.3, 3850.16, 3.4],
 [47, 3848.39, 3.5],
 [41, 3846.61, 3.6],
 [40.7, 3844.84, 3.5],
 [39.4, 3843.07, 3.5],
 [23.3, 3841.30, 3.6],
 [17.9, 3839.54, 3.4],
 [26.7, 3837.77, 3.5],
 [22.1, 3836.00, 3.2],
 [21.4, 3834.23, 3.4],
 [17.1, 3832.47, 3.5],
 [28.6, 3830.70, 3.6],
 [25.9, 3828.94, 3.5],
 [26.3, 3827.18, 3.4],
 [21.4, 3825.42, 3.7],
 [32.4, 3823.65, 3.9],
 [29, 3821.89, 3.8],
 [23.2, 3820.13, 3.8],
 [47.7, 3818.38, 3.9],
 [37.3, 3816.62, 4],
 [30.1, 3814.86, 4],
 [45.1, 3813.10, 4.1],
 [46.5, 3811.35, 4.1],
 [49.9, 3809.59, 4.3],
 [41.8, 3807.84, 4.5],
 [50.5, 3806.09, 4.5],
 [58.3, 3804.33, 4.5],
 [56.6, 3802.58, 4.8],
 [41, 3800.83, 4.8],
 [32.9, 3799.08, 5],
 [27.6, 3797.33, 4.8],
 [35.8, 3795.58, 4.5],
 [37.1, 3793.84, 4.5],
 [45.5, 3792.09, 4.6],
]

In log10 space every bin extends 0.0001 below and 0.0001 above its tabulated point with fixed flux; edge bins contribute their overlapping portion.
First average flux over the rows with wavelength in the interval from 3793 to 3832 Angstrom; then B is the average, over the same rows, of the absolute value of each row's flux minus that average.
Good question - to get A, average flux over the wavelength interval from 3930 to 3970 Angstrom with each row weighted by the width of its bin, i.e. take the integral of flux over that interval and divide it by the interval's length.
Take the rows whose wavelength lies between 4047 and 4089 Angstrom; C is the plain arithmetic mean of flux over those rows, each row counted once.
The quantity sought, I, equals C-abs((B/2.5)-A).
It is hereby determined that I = 33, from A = 34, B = 9.1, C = 63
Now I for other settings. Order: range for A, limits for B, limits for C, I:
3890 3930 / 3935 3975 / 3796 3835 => -5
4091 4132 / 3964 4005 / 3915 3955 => -23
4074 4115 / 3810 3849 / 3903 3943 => -24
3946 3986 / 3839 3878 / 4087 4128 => 28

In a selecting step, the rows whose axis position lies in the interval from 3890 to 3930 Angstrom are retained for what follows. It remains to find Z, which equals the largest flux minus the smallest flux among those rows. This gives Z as 37.1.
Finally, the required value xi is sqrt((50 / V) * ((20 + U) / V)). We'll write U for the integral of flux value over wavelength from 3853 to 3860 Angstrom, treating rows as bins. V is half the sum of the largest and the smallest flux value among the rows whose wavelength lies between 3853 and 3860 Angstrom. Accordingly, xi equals 3.8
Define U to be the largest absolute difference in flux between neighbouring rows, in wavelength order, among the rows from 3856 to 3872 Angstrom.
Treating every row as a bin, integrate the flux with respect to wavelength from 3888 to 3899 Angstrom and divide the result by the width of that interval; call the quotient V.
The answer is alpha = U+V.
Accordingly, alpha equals 63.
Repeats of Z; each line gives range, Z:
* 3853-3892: 30.3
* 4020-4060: 28.2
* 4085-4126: 28.8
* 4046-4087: 27.0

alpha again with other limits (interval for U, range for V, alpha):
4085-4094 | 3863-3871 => 50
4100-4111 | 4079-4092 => 79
